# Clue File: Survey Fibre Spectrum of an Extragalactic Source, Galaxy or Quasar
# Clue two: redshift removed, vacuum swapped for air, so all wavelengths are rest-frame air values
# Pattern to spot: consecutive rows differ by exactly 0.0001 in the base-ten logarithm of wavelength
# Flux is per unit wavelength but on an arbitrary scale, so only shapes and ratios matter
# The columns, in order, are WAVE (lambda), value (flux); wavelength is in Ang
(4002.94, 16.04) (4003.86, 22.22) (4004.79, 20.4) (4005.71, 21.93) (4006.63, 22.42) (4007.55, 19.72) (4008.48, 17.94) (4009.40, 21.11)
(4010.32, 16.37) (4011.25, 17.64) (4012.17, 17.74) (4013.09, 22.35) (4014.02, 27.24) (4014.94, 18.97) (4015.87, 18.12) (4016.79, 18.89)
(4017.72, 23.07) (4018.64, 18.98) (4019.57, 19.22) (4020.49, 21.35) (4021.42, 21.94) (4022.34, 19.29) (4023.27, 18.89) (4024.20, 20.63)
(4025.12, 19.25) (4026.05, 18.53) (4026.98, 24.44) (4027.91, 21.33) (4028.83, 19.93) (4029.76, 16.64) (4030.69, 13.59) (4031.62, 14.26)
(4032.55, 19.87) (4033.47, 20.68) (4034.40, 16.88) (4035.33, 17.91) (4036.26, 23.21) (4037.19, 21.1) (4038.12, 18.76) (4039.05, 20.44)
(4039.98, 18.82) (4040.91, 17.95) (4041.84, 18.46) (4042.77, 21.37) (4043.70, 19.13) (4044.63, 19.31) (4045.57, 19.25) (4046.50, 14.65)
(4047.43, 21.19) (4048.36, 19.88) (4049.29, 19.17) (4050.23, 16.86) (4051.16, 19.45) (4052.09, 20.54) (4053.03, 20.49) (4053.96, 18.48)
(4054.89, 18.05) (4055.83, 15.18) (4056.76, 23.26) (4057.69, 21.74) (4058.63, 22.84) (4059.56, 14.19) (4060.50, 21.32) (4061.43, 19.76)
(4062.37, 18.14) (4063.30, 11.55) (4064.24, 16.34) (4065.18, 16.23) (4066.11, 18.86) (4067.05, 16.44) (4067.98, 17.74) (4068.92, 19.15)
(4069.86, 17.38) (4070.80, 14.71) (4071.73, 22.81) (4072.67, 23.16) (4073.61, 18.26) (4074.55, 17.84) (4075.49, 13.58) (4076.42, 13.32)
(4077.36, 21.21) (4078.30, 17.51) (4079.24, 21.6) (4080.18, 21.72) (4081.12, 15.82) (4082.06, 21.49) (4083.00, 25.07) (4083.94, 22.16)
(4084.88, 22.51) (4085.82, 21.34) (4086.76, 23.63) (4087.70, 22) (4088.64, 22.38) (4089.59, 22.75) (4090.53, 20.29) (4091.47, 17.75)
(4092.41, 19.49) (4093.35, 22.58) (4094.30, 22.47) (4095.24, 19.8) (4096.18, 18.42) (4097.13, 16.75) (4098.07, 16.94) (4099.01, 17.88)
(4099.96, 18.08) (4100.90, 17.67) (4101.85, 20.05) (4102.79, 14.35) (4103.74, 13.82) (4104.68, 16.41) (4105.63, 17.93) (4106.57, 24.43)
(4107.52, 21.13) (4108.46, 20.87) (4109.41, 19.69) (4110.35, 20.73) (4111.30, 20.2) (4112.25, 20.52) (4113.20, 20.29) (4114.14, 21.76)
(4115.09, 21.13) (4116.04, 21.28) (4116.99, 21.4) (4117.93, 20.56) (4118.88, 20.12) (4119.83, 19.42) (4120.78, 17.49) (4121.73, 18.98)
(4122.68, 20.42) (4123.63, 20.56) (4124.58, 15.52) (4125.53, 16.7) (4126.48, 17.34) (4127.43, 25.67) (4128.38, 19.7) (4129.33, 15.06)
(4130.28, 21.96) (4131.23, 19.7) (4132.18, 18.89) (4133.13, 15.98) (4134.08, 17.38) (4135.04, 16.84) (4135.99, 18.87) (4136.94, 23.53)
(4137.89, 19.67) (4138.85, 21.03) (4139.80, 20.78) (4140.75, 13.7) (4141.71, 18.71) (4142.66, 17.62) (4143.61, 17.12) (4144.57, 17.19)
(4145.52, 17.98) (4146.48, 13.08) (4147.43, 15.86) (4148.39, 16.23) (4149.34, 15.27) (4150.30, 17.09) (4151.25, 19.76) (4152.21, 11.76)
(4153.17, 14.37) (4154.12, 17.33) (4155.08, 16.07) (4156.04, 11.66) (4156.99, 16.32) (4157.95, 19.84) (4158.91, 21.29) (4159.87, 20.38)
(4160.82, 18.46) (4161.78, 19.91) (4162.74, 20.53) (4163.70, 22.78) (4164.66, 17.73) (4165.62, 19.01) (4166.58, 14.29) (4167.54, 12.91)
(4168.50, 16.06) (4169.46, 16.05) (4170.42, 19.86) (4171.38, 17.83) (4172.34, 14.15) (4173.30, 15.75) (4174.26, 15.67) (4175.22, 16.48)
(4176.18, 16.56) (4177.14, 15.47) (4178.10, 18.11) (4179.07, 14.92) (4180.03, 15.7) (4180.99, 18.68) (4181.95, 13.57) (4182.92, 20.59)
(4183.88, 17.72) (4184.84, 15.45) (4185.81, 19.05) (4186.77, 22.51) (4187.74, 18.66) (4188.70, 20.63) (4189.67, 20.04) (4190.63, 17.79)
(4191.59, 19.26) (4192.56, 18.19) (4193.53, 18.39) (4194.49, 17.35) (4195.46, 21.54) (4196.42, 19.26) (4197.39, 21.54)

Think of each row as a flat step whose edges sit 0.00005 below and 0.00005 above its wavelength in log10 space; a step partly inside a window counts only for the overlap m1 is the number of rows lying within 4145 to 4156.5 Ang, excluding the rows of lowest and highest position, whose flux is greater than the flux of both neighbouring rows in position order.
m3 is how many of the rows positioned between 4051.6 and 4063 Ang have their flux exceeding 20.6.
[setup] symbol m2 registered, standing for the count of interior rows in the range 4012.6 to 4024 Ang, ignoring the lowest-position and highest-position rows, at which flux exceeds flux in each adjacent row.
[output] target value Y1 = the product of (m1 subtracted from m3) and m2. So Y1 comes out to 3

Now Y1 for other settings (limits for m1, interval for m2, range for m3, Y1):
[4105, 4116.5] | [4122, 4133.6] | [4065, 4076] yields -6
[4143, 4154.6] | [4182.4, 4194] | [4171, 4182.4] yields -9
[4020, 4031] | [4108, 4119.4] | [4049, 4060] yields 0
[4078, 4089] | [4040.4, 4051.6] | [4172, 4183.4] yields -12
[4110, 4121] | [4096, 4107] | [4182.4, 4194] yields -2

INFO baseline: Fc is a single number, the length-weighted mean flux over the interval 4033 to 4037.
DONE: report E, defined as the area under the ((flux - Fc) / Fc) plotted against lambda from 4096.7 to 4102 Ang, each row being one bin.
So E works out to -0.5 Ang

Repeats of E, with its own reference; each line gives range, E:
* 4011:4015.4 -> 0.3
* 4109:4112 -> 0.1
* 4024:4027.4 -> 0.2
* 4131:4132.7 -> -0.1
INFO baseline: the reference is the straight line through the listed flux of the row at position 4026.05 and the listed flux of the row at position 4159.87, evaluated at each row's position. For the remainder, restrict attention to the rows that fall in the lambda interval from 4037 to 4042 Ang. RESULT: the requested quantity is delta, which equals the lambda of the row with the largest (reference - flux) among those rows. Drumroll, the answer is 4040.91 Ang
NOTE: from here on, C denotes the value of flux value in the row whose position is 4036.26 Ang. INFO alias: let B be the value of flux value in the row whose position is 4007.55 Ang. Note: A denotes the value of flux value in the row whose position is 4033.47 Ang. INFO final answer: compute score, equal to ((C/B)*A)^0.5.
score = 4.93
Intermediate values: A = 20.68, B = 19.72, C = 23.21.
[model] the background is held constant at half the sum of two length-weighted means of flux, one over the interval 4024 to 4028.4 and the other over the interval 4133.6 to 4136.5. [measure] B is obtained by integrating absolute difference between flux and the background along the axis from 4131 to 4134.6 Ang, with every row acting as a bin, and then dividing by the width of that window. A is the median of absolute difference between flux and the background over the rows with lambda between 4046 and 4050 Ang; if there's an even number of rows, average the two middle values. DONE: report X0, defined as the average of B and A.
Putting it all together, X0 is 1.41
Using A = 1.2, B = 1.60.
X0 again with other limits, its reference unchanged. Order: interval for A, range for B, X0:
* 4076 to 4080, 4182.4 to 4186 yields 2.00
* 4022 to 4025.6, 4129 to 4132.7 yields 1.05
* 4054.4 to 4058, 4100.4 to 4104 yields 3.12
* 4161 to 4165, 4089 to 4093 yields 1.52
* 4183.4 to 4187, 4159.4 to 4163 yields 1.66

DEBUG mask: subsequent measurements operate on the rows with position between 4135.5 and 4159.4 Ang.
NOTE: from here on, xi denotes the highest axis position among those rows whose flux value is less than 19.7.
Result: 4156.99 Ang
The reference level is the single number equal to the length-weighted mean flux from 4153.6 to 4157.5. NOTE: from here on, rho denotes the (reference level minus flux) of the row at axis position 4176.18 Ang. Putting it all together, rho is -1.2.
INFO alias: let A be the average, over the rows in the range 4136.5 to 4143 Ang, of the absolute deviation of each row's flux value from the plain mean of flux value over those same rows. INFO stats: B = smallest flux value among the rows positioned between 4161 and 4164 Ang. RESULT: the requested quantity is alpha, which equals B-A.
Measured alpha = 17.7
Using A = 2.2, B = 19.91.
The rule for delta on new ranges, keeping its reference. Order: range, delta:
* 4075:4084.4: 4076.42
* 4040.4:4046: 4040.91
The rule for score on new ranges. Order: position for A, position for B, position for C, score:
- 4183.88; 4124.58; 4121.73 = 4.66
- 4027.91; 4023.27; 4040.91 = 4.50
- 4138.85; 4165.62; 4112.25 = 4.76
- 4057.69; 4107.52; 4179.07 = 3.92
